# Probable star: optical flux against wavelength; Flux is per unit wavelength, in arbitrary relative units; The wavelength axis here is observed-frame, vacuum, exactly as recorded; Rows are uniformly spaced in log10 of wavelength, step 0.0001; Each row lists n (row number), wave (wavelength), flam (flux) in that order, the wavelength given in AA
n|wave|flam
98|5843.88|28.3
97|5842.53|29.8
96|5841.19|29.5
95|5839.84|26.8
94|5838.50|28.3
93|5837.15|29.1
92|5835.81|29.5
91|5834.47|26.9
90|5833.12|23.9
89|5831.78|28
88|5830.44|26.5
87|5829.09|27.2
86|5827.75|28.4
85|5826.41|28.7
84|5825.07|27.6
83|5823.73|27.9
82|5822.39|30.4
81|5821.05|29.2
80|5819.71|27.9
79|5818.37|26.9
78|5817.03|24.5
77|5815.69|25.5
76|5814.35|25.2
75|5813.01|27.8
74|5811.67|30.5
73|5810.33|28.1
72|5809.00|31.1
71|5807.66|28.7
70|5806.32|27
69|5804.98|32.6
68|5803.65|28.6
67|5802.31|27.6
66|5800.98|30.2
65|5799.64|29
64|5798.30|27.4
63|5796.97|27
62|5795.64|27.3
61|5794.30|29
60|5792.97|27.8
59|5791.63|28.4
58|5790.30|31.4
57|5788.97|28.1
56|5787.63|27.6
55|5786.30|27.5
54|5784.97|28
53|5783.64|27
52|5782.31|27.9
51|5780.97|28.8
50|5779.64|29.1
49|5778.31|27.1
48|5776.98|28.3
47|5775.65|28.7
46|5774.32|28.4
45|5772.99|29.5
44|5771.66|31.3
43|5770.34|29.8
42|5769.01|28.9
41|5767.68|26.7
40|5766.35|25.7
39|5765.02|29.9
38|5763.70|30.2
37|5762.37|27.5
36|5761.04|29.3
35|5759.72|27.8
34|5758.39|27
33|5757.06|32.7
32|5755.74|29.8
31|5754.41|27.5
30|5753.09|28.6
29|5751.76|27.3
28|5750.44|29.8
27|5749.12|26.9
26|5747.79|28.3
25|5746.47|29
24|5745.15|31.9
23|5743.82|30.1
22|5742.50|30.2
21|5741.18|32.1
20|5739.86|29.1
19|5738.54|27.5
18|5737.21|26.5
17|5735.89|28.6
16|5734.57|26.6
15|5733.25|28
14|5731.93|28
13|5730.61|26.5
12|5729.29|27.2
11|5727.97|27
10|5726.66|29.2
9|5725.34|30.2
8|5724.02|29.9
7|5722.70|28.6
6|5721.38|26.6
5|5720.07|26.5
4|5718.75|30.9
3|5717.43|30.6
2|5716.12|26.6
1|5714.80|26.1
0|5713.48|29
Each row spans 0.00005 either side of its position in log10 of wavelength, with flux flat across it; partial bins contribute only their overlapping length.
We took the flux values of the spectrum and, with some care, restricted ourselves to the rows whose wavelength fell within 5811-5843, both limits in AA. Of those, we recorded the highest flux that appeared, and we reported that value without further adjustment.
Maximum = 30.5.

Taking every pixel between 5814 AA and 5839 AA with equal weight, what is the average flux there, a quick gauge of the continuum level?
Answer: 27.5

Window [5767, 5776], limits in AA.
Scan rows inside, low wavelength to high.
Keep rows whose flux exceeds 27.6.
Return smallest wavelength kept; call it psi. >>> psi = 5769.01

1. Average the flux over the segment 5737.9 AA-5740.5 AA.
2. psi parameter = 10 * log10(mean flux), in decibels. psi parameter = 14.52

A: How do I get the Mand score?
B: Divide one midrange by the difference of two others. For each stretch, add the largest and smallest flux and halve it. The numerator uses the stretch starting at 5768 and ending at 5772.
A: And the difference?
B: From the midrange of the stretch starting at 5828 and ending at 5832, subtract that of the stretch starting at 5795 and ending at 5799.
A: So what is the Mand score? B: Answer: 602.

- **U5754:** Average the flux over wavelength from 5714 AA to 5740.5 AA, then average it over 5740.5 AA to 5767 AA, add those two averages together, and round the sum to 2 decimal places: 57.09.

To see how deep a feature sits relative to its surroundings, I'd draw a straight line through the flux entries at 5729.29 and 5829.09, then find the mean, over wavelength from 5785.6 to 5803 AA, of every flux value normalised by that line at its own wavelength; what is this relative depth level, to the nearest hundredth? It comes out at 1.04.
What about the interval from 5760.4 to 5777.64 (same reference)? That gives 1.06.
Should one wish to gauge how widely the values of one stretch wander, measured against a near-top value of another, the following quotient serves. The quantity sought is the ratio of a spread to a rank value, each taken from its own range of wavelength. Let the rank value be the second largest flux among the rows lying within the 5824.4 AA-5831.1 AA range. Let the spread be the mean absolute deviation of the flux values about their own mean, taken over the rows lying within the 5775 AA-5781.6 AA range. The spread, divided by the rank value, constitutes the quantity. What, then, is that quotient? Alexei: 0.020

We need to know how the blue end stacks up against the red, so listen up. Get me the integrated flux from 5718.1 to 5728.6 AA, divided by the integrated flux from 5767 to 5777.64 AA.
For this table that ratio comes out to 0.98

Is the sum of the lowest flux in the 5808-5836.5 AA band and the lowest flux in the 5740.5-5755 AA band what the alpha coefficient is 51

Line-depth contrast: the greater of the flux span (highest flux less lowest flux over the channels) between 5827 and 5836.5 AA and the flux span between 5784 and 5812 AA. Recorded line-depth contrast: 5.6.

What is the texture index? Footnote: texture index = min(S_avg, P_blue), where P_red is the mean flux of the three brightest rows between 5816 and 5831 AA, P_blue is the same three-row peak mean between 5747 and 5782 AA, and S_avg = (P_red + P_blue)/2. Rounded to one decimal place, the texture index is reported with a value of 30.4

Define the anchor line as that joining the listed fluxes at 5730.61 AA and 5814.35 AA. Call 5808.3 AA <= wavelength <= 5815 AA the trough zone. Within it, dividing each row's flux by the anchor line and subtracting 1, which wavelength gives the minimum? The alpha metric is 5814.35 AA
